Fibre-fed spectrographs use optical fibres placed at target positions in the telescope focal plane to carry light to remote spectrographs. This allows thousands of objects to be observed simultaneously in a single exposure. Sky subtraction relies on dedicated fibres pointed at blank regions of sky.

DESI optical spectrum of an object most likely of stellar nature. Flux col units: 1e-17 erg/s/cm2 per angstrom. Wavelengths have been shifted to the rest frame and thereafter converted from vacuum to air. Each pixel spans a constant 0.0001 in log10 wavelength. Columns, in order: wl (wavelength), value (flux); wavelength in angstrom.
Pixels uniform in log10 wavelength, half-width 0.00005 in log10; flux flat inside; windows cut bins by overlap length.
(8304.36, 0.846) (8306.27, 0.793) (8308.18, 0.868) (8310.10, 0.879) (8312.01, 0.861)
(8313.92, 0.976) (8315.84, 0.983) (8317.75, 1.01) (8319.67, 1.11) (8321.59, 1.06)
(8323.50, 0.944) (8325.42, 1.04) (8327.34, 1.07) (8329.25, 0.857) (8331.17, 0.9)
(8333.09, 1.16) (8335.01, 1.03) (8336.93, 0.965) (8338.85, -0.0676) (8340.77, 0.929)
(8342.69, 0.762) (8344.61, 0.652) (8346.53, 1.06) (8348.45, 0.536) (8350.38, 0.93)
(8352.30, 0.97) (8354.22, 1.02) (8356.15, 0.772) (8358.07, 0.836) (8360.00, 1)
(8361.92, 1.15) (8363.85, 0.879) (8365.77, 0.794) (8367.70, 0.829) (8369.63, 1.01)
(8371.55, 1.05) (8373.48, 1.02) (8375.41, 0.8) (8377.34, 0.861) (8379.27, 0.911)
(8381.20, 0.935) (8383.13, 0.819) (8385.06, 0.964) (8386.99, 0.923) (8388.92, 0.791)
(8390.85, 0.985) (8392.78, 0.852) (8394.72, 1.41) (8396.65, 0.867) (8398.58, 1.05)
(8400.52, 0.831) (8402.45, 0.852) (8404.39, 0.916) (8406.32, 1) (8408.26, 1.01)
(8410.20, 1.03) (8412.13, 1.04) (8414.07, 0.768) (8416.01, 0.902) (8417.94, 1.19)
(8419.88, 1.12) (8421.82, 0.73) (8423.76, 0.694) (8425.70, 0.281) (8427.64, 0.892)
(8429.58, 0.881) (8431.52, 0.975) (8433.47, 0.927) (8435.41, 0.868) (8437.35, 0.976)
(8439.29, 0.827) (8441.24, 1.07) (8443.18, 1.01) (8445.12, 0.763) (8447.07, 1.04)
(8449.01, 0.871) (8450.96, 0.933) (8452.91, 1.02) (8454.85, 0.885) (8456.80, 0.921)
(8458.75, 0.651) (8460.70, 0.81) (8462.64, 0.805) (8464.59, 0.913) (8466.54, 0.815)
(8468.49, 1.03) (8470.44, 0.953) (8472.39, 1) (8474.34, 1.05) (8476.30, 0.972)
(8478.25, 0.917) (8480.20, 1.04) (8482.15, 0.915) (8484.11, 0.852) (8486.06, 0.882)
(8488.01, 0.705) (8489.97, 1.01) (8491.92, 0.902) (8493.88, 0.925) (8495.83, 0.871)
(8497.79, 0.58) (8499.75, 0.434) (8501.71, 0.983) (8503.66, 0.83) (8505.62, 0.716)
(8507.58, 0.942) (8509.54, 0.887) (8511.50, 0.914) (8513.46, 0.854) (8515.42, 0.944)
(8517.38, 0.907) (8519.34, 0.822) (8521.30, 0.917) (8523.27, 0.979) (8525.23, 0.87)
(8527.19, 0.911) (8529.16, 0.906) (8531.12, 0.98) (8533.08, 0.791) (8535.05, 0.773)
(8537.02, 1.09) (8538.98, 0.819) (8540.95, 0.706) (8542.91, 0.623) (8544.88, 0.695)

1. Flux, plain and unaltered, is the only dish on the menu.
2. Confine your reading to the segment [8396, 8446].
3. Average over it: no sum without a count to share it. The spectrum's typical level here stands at 0.90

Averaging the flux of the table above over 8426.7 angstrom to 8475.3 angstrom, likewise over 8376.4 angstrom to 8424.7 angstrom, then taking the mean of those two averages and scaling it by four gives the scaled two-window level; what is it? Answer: 3.71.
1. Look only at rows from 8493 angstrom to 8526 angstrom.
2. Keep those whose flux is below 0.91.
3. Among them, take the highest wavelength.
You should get 8525.23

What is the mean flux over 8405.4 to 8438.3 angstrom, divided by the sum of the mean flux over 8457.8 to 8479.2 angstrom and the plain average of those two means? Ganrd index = 0.50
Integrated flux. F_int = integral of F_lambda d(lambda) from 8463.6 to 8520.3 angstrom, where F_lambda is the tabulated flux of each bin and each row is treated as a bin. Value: 50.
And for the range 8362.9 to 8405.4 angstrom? 39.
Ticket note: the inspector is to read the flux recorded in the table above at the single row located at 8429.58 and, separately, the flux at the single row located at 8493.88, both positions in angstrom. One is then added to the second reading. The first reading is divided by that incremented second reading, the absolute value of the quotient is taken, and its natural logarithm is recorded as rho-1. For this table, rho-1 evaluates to -0.78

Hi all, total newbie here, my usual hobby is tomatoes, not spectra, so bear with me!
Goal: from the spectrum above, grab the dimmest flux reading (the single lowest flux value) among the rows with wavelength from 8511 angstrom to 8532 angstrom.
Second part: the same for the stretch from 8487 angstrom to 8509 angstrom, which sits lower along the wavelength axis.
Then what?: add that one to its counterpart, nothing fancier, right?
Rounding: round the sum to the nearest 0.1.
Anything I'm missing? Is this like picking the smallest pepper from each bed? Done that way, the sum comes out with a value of 1.3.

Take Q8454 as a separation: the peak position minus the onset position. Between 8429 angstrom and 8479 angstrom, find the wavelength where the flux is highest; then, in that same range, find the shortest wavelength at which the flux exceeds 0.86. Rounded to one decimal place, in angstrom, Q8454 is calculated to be 11.7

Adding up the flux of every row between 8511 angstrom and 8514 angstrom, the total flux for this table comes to 1.77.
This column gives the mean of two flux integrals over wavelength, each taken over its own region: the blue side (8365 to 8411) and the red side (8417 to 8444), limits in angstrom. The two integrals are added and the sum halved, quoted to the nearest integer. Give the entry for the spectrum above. 34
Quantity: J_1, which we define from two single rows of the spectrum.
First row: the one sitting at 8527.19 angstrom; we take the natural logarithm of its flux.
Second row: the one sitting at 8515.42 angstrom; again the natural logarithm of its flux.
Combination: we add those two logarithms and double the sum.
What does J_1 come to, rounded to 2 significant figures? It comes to -0.30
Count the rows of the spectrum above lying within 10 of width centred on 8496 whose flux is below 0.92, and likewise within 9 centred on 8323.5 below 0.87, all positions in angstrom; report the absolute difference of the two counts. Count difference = 4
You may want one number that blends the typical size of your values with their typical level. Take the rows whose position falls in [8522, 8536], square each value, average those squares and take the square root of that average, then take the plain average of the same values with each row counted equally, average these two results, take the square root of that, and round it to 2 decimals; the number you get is 0.94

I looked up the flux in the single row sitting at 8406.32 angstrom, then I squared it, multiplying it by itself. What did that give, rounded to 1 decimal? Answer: 1.0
